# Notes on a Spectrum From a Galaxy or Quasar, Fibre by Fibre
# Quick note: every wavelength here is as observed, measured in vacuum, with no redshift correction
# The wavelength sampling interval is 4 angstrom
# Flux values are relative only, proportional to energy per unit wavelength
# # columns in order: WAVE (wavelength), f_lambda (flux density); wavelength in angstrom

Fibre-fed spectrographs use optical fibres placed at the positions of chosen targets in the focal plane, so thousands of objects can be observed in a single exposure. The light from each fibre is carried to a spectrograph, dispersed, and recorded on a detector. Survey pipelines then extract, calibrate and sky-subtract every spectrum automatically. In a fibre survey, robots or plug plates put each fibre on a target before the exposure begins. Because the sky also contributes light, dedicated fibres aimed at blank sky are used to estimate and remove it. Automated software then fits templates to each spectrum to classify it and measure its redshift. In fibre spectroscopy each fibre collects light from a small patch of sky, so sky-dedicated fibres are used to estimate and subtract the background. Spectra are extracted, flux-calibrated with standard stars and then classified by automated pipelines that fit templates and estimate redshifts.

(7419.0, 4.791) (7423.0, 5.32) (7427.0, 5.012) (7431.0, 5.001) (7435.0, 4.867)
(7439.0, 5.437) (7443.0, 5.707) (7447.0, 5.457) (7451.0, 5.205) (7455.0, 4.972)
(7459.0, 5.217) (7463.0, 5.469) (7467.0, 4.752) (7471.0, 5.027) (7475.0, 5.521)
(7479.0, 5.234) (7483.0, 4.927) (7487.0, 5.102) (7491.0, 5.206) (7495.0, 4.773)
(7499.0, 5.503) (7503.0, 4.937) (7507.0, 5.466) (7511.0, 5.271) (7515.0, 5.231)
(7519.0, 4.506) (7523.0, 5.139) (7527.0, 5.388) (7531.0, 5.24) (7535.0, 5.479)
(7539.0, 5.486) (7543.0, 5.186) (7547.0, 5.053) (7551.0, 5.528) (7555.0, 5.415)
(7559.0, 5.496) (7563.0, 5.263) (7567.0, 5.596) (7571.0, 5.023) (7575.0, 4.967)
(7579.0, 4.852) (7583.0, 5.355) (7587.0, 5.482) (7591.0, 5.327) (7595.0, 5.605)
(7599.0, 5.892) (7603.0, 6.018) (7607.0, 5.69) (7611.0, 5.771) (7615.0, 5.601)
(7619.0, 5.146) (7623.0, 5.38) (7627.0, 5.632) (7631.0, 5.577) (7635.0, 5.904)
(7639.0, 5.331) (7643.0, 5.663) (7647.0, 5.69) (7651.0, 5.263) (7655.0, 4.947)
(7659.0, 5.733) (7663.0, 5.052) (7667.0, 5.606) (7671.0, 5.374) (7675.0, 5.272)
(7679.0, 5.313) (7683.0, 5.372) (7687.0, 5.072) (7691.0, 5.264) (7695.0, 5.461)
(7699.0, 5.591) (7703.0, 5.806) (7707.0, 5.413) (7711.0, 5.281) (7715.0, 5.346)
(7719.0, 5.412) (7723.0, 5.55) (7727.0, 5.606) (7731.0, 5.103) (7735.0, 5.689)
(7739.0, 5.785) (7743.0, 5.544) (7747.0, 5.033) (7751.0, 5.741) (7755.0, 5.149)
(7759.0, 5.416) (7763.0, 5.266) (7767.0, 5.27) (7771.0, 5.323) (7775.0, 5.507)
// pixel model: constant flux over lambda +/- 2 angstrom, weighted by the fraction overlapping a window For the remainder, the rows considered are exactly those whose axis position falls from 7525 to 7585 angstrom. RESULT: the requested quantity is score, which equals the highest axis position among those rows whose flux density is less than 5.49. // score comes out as 7583.0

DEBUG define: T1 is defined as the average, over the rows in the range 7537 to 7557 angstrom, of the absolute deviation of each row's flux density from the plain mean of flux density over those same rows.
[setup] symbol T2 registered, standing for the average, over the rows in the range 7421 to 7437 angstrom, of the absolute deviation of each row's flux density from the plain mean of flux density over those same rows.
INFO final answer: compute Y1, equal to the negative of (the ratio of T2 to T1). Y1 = -0.8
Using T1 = 0.17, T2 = 0.135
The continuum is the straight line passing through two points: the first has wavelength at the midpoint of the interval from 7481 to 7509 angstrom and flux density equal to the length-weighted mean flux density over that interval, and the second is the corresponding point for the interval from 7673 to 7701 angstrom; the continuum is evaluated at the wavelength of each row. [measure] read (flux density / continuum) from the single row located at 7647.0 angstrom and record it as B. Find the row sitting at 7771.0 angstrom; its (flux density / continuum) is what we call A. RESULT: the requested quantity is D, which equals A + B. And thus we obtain 2.06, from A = 0.98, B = 1.08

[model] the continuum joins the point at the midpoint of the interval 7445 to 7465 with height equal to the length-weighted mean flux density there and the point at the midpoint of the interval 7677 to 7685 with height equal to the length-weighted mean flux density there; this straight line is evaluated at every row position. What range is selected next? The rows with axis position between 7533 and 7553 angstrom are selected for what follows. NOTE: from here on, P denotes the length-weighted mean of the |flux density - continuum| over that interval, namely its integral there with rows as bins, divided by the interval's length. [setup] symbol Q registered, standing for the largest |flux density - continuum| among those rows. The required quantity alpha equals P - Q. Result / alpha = -0.05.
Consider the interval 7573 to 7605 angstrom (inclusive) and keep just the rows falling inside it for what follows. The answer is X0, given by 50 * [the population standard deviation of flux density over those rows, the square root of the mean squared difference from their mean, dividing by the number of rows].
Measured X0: 19.0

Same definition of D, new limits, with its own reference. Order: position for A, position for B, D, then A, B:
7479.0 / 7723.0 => 2.06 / 1.02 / 1.03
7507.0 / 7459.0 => 2.09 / 1.06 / 1.02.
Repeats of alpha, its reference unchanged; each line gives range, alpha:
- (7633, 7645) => -0.27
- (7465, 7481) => -0.25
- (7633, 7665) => -0.28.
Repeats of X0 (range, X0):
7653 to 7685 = 12.1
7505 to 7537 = 14.5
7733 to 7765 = 13.3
